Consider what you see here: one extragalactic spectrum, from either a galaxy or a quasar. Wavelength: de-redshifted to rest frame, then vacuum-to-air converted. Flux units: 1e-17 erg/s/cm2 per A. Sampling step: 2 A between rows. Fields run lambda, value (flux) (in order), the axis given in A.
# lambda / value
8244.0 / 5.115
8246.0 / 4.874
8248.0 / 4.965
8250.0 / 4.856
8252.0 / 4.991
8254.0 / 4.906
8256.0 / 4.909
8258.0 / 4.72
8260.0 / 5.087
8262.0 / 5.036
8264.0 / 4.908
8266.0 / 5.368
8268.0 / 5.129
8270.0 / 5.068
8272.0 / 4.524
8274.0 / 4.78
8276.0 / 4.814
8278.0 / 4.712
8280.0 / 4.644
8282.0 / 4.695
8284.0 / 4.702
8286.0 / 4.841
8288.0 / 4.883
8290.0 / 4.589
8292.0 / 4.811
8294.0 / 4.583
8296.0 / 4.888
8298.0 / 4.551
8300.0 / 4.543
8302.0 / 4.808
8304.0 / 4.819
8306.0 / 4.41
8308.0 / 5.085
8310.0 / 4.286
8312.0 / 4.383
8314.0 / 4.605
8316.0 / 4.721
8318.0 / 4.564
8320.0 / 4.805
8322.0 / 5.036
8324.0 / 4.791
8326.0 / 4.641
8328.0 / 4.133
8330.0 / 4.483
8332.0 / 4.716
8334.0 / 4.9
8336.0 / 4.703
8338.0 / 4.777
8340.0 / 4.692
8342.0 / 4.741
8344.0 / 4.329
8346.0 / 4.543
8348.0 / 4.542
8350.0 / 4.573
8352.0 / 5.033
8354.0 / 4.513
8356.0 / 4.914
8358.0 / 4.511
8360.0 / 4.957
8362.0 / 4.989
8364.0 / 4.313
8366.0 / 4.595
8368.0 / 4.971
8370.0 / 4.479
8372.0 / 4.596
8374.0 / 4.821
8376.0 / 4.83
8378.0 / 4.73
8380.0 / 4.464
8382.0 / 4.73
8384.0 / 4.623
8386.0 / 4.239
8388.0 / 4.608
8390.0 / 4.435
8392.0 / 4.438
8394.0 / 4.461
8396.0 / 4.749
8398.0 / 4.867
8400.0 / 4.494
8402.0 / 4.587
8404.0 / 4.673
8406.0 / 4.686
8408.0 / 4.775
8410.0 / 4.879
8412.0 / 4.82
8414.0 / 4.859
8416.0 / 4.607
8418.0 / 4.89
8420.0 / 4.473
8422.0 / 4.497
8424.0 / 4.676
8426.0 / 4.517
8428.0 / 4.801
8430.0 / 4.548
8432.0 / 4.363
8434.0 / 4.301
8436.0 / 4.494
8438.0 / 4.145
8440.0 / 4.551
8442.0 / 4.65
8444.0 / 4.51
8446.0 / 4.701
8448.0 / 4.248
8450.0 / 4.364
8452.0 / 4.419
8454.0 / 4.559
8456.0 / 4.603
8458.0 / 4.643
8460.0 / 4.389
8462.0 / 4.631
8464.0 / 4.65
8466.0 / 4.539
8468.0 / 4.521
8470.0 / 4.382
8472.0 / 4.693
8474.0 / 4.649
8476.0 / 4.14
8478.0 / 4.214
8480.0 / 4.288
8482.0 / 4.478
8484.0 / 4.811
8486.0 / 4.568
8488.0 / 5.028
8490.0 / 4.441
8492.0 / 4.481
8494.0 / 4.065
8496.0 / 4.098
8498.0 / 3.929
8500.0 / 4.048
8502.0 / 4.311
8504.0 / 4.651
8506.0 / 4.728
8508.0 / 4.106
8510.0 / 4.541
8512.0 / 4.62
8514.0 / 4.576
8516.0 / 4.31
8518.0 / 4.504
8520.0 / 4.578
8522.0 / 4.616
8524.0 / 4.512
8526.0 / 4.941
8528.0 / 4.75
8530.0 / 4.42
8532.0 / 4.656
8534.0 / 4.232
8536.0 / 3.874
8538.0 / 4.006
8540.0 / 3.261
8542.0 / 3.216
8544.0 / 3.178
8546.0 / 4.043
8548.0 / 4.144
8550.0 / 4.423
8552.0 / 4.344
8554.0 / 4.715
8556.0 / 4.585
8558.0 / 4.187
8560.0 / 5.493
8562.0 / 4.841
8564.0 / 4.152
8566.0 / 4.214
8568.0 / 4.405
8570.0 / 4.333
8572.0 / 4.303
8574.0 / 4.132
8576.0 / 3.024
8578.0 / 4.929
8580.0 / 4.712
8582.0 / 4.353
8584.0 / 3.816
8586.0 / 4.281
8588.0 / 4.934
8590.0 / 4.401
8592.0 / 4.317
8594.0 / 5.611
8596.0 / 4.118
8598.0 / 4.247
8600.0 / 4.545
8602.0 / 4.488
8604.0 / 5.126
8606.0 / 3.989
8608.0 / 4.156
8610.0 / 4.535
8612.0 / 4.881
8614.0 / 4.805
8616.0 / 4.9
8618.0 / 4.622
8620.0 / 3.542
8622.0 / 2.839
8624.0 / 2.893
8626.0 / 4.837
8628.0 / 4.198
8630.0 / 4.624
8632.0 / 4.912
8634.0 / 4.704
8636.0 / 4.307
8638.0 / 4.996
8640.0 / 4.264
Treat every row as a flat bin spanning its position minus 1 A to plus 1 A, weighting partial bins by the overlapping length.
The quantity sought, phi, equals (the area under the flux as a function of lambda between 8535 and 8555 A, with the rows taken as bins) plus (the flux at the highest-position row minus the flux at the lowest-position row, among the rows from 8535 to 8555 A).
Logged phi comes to 79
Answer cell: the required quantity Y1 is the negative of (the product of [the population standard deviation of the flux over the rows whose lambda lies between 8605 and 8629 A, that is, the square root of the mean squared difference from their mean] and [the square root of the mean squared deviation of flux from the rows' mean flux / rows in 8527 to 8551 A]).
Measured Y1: -0.37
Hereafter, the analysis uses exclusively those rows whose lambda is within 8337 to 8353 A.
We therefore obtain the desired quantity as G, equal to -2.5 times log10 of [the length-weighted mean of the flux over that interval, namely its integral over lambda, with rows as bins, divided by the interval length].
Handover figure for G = -1.67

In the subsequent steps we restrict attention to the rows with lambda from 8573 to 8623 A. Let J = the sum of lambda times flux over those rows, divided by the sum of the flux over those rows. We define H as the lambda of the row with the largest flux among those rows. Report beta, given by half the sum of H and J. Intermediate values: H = 8594.0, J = 8597.9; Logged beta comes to 8596.0 A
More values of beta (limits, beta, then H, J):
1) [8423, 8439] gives 8429.4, 8428.0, 8430.8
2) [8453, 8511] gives 8484.9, 8488.0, 8481.7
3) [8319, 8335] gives 8324.5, 8322.0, 8326.9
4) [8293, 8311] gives 8305.0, 8308.0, 8302.0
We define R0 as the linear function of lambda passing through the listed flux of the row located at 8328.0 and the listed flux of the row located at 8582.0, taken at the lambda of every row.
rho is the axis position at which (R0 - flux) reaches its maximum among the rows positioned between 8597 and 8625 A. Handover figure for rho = 8622.0 A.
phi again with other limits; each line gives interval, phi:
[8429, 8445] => 71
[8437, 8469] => 145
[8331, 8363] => 151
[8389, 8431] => 196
